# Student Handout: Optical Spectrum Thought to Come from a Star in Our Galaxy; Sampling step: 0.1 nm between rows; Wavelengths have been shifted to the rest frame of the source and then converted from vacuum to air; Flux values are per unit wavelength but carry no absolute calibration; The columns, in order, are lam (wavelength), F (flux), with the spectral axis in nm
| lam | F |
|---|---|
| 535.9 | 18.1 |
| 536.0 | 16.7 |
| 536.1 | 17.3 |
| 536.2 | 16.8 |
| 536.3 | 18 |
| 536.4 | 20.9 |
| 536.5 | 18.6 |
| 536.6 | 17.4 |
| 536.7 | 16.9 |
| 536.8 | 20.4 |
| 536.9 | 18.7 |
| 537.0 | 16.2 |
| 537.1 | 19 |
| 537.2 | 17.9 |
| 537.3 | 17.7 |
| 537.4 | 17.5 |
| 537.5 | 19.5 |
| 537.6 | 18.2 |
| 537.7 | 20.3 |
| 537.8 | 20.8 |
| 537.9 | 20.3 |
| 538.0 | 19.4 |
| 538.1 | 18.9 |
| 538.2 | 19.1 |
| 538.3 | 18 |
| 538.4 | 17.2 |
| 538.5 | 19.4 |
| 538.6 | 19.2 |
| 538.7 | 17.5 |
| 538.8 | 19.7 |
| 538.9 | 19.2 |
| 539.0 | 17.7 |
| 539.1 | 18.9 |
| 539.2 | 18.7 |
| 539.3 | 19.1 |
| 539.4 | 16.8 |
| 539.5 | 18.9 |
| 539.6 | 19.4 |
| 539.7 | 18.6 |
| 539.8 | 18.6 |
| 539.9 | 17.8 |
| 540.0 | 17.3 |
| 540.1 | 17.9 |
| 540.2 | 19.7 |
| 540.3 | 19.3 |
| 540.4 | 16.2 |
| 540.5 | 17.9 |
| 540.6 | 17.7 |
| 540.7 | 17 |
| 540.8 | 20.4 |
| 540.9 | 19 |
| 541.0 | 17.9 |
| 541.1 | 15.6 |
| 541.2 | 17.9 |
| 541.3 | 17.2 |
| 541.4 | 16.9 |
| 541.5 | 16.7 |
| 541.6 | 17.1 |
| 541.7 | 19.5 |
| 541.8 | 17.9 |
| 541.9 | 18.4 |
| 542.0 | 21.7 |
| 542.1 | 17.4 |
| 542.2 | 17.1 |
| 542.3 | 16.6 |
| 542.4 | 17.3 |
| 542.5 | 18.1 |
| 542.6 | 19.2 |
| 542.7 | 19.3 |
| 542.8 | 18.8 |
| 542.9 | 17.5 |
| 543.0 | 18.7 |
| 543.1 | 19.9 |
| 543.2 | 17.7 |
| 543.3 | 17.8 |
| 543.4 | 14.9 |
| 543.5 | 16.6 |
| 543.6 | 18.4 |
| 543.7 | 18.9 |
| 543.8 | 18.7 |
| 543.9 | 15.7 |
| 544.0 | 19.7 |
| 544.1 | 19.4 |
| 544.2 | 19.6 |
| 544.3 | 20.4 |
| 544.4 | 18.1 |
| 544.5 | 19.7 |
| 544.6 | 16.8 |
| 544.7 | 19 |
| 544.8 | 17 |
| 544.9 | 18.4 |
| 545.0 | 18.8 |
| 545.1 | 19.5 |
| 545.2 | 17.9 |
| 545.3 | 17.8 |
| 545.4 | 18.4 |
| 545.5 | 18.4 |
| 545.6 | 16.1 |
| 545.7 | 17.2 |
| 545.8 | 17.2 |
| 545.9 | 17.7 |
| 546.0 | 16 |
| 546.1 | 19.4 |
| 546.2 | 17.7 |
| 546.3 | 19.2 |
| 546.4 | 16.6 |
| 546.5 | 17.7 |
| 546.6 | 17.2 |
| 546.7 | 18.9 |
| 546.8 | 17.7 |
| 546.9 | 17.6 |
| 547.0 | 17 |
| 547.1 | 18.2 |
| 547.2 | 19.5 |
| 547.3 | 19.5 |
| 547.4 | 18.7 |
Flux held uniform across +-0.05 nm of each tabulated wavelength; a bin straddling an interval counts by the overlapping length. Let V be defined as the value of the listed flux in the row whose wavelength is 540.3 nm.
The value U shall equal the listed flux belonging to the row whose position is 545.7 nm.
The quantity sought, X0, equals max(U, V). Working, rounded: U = 17.2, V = 19.3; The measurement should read 19.3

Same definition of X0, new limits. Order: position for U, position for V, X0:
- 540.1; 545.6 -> 17.9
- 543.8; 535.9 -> 18.7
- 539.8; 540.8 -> 20.4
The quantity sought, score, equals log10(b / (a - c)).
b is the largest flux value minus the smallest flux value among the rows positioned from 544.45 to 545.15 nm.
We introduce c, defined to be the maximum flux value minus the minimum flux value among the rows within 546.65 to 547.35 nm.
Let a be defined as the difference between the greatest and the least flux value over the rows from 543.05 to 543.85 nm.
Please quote 0.1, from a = 5.0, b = 2.9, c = 2.5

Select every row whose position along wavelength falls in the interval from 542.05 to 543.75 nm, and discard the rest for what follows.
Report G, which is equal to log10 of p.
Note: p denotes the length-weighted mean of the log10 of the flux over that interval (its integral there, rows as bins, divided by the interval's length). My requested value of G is 0.098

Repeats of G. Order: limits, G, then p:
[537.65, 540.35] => 0.105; 1.27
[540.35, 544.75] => 0.099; 1.26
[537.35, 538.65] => 0.107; 1.28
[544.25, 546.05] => 0.099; 1.25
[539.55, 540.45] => 0.101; 1.26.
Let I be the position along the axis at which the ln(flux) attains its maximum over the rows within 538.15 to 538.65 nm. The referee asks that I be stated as 538.5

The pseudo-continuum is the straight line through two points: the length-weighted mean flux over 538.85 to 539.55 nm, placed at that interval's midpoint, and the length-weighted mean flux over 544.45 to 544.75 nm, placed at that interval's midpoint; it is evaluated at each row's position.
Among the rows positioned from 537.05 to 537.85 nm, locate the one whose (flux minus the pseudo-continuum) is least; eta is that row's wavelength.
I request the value 537.4 nm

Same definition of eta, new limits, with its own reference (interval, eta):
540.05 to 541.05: 540.4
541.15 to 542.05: 541.5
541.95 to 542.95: 542.3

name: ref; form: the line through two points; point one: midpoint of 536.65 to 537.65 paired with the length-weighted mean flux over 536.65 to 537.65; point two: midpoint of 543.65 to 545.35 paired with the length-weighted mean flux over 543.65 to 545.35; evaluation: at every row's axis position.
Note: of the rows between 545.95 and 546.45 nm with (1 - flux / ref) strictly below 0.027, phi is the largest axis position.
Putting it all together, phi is 546.3 nm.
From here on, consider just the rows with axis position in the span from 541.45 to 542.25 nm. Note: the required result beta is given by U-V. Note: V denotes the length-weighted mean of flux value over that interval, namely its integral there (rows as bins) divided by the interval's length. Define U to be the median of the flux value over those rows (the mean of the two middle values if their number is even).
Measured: -0.6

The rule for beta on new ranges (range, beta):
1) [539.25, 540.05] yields 0.3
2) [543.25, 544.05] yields 0.5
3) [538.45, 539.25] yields 0.3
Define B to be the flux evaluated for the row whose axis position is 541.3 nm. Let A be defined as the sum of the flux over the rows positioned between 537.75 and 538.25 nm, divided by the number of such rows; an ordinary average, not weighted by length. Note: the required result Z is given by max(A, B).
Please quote 19.7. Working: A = 19.7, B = 17.2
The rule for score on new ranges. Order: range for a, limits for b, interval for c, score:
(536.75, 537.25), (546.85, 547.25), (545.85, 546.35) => 0.5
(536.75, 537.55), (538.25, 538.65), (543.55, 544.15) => 1.0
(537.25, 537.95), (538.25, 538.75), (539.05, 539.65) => 0.5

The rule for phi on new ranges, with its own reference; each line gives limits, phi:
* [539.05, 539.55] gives 539.5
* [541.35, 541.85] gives 541.7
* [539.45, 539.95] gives 539.8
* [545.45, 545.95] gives 545.5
